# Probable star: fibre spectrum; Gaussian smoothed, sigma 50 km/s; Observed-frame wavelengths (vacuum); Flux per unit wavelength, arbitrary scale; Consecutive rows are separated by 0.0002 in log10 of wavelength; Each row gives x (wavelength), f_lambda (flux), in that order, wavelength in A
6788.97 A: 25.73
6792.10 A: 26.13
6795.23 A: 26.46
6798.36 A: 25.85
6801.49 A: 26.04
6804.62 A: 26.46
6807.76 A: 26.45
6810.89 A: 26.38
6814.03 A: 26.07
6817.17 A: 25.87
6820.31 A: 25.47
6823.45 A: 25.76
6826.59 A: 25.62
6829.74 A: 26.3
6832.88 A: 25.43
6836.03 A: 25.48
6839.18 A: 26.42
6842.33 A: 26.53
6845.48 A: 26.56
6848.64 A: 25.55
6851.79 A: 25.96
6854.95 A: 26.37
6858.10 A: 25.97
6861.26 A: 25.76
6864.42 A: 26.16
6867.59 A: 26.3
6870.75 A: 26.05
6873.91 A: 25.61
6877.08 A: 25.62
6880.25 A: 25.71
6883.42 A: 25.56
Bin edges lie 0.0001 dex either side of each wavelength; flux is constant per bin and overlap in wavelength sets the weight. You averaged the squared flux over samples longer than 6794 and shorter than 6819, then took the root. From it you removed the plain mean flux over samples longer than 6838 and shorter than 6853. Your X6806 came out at -0.01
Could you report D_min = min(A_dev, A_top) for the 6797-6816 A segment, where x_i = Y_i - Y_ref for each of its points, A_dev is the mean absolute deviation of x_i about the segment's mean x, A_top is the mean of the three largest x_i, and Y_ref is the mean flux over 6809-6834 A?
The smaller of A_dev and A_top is 0.222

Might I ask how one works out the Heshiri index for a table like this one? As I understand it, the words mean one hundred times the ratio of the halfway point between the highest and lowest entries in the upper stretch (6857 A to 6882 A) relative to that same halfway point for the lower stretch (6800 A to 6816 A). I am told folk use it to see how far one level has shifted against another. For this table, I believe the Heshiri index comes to 99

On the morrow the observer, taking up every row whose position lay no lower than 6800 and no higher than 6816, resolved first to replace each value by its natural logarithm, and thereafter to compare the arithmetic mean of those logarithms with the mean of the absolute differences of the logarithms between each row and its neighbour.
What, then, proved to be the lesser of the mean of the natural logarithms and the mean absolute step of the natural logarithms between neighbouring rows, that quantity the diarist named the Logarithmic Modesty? 0.0077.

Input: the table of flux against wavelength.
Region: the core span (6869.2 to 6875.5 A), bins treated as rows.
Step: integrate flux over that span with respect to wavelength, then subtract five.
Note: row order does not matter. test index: 158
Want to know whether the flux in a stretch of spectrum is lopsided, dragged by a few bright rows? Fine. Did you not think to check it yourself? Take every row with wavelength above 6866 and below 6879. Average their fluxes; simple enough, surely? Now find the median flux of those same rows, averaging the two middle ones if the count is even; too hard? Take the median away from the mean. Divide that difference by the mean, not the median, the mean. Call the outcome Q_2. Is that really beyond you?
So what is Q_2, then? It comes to 0.002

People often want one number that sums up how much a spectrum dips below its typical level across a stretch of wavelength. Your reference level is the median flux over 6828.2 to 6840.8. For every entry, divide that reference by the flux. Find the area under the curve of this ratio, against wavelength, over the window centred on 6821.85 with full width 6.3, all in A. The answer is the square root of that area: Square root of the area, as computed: 2.52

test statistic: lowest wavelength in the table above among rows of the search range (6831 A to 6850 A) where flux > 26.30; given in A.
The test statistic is 6839.18 A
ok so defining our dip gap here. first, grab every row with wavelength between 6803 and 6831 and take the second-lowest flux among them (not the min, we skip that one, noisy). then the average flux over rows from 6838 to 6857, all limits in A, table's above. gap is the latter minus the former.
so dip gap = 0.61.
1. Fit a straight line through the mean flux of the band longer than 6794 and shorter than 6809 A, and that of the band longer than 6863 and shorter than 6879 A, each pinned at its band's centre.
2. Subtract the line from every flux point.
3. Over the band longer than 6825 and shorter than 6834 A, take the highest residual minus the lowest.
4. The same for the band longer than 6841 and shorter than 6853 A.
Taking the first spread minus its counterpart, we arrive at -0.14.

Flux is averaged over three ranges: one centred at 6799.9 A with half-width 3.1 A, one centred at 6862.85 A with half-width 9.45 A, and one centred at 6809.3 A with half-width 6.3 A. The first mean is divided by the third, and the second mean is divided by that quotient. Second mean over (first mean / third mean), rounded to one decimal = 26.5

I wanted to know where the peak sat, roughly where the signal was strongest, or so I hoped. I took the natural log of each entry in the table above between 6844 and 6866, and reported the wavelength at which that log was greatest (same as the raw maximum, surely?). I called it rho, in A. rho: 6845.48 A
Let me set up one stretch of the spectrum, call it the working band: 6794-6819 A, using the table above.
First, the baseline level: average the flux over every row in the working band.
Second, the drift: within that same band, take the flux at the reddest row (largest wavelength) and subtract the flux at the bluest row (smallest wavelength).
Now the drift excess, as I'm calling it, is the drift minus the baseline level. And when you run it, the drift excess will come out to -26.8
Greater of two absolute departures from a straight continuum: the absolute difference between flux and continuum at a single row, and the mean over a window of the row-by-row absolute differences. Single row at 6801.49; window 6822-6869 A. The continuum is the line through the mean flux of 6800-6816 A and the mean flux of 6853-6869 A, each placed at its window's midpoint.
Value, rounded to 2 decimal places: 0.36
